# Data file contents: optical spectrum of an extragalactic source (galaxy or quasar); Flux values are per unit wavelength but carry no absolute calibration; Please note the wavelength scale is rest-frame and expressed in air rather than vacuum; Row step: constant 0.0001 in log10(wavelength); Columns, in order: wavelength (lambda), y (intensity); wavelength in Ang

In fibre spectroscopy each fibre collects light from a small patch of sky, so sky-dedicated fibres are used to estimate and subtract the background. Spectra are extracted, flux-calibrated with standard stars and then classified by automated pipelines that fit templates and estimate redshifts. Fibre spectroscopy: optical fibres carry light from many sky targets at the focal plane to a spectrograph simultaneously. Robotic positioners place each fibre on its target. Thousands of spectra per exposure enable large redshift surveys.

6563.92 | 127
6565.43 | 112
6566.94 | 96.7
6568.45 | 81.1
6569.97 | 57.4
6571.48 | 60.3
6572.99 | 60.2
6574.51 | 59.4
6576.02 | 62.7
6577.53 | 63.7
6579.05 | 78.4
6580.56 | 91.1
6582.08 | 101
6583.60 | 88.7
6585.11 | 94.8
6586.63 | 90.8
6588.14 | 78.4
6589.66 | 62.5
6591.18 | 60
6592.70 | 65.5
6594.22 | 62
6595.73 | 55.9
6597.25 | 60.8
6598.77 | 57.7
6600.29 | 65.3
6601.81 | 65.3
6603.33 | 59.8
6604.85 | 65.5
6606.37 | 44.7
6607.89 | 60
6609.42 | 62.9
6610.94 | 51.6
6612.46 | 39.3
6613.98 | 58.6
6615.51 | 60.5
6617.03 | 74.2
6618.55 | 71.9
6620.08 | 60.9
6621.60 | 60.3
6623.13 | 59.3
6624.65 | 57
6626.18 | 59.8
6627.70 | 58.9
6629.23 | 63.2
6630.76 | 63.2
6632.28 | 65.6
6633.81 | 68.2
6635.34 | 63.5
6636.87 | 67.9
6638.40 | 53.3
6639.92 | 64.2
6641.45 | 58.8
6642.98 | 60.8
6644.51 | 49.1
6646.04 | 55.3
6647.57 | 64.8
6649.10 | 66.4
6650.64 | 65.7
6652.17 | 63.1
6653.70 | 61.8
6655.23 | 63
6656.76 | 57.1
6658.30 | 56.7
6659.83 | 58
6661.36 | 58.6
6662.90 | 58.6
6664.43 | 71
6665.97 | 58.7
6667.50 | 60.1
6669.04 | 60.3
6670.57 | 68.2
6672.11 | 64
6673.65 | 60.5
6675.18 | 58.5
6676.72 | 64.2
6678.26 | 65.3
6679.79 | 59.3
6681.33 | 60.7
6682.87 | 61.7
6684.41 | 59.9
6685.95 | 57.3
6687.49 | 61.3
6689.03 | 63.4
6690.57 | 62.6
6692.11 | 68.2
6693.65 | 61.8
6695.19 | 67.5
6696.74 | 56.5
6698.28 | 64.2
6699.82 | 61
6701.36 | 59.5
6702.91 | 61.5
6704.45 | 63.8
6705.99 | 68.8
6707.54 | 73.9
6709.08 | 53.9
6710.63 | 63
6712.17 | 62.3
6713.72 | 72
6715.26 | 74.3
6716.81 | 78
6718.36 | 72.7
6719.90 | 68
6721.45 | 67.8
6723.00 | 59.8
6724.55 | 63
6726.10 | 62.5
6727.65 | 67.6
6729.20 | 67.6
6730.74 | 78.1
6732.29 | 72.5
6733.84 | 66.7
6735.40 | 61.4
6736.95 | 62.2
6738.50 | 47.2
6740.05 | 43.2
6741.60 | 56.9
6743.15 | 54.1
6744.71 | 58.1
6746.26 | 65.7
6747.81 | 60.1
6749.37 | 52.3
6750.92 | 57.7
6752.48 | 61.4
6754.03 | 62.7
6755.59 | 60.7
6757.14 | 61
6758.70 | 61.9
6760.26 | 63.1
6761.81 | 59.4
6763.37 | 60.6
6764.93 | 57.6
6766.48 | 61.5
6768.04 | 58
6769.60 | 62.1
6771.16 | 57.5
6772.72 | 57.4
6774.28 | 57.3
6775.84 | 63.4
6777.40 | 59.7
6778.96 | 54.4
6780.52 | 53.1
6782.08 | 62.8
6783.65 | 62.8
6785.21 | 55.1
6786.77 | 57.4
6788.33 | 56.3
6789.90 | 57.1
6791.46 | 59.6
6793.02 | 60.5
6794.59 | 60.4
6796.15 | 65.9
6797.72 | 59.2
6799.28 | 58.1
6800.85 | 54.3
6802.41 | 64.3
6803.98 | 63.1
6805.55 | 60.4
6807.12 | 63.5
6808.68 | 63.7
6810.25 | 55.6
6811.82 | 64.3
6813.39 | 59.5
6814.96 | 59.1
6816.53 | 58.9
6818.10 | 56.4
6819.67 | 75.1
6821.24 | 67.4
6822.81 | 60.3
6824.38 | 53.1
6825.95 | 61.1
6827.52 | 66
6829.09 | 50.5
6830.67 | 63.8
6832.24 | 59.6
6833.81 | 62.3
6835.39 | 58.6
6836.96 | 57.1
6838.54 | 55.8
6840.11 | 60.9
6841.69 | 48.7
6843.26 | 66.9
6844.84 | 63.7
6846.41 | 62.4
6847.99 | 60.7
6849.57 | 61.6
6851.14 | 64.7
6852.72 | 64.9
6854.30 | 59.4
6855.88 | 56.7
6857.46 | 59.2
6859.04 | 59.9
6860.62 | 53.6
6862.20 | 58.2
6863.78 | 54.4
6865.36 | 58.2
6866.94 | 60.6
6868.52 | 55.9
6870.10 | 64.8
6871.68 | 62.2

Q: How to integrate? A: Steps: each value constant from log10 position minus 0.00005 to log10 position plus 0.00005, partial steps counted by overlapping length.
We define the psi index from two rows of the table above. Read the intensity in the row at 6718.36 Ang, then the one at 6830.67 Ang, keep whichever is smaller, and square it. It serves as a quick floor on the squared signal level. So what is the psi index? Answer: 4070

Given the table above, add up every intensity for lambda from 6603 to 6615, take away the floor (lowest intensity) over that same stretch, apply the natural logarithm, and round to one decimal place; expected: 6.0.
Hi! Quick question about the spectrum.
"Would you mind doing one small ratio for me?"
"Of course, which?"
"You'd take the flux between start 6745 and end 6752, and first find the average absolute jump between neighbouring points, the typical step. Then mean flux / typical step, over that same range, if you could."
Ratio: 9.4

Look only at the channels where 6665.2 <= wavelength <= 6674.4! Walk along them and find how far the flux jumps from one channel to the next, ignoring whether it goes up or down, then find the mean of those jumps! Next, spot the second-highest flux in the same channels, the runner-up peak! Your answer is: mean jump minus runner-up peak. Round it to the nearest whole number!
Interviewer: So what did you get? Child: -61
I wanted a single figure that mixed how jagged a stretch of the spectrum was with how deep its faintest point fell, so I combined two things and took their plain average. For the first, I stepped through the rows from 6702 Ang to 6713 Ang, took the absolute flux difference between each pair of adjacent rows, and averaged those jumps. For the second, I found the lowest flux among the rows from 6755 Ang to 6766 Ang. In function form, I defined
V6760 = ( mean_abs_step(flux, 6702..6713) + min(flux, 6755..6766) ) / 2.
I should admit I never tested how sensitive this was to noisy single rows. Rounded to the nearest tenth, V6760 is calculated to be 32.3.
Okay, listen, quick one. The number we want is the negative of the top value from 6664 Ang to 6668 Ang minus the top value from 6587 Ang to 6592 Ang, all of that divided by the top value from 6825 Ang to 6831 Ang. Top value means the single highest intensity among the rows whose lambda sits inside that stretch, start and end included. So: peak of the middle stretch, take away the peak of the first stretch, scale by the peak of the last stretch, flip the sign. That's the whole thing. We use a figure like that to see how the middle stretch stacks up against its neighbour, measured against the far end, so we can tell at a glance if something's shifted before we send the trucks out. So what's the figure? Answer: 0.11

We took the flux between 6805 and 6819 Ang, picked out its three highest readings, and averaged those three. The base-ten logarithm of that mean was 1.81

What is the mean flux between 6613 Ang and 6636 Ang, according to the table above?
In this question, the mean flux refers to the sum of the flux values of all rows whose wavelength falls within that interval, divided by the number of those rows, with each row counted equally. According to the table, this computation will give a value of 63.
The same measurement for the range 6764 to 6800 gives 59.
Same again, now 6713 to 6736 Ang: 69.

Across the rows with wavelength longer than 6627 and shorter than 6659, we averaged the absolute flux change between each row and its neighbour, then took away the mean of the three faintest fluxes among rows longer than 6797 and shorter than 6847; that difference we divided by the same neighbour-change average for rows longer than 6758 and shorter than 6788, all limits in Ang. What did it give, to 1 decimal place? -13.5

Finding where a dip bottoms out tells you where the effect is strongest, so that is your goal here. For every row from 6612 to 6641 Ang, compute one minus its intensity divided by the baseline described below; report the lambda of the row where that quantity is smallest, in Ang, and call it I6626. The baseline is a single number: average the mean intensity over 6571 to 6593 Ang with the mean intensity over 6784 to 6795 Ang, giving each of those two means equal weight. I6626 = 6617.03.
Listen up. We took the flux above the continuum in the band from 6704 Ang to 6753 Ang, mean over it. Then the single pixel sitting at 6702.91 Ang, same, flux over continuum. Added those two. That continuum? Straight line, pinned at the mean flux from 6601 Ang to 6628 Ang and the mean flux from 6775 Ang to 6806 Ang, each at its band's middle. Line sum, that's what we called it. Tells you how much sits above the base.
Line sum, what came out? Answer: 6.29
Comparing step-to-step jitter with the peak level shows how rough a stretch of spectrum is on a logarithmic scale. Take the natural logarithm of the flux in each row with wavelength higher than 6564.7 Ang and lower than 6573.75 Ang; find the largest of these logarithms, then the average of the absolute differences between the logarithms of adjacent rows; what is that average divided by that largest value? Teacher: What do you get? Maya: 0.030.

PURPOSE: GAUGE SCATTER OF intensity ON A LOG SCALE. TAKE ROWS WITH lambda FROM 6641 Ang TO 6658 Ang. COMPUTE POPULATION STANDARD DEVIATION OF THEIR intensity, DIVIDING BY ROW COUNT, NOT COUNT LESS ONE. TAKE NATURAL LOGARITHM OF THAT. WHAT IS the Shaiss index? 1.59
